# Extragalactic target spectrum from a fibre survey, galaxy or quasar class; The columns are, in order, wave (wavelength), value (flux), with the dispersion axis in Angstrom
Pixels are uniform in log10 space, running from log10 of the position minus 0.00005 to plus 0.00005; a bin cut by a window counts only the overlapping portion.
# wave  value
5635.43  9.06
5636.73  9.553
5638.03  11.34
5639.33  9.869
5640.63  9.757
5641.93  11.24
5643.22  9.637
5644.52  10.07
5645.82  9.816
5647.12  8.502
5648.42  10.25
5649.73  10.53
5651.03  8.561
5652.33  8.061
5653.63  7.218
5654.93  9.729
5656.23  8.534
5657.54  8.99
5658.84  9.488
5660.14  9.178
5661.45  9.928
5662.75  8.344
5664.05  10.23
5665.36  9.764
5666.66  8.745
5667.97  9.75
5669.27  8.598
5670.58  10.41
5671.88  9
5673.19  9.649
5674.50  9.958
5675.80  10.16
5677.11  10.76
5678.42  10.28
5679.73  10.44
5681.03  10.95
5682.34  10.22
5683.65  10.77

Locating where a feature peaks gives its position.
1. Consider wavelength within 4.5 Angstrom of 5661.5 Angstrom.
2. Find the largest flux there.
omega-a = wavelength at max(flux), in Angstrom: 5664.05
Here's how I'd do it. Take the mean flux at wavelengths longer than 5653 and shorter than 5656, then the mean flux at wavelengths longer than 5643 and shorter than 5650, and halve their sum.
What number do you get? 9.1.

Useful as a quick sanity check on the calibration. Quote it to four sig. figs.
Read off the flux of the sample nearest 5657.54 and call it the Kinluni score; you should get 8.990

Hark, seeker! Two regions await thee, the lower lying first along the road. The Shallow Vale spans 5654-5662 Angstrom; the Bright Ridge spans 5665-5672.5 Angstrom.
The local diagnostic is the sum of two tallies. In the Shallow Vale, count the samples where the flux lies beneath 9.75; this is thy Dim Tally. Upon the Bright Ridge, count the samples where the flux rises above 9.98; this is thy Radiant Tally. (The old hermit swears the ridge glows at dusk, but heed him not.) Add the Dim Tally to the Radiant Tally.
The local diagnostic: 6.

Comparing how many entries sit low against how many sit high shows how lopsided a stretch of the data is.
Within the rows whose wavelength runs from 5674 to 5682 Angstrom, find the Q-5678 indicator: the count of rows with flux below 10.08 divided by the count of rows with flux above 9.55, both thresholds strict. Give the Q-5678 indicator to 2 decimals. 0.17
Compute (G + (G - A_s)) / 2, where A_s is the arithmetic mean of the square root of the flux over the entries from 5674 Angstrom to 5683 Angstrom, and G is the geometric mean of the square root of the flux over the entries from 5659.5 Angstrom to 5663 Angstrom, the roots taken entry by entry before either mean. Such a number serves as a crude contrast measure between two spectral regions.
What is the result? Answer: 1.41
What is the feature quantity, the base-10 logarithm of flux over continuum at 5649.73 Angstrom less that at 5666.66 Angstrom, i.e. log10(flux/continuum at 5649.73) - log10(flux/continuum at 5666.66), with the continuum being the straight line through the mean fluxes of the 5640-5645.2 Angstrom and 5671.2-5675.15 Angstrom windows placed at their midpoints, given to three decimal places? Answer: 0.065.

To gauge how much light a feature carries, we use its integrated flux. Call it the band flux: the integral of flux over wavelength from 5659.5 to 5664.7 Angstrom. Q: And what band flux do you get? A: 49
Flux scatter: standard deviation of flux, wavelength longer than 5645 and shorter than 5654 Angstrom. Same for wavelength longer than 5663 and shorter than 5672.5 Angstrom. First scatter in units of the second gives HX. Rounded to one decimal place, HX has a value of 1.7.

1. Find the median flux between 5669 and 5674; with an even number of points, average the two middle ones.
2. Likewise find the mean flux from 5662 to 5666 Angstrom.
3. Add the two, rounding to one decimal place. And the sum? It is 18.8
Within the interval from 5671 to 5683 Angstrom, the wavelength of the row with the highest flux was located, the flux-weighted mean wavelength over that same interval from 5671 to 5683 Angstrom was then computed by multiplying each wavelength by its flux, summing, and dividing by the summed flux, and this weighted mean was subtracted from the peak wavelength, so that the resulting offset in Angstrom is 3.8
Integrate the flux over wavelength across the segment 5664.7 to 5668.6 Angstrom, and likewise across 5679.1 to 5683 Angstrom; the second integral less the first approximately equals 4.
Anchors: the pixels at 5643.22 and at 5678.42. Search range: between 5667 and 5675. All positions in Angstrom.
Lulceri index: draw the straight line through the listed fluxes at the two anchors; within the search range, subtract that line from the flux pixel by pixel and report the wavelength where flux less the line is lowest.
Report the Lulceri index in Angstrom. 5669.27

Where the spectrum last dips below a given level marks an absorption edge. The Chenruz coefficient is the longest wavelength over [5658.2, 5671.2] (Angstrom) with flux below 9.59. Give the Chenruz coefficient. 5669.27 Angstrom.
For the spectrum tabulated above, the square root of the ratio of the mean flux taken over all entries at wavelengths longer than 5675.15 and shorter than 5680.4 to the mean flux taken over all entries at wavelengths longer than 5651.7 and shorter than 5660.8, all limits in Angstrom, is 1.09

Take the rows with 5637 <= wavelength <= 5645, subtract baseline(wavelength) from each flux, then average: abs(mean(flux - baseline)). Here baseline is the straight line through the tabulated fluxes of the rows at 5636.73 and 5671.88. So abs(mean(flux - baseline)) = 0.8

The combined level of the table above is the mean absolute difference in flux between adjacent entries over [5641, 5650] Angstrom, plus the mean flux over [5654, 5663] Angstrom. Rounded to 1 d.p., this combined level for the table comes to 10.1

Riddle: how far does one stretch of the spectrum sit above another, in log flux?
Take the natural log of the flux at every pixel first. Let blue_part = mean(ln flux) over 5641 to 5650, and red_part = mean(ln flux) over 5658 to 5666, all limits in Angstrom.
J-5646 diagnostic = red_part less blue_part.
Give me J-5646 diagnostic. -0.05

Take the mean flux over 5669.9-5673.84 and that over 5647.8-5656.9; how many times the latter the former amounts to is 1.08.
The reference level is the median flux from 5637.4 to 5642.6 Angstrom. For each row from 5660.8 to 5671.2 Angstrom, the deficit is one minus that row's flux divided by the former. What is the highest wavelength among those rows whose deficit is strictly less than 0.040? 5670.58 Angstrom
